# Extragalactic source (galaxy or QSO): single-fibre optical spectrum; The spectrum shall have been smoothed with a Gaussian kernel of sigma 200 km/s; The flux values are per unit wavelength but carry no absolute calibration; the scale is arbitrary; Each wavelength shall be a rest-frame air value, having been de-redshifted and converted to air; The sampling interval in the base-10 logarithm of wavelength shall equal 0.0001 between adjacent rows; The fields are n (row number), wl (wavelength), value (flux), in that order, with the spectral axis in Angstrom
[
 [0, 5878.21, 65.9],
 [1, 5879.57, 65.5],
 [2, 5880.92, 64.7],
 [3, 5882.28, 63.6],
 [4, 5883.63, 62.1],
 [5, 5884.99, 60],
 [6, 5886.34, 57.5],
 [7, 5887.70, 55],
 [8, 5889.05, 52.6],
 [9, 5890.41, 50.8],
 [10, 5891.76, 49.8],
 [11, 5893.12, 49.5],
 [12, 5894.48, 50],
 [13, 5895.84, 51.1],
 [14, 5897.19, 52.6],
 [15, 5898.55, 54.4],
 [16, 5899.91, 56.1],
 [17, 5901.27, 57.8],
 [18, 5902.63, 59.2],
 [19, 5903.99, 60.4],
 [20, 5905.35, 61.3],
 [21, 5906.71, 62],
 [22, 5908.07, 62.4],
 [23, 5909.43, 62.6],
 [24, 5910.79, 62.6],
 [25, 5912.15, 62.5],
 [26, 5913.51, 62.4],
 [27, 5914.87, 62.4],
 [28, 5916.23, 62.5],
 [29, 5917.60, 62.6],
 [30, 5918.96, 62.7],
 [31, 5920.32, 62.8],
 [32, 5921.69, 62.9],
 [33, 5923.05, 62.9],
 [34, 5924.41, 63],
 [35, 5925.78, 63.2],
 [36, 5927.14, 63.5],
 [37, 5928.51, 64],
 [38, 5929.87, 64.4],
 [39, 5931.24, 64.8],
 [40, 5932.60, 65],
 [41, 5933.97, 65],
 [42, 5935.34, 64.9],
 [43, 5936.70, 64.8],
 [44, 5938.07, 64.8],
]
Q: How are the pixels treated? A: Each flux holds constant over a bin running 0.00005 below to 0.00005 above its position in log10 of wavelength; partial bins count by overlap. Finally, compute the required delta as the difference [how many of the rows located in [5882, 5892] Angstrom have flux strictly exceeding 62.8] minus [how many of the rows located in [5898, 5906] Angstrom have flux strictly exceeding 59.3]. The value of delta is -1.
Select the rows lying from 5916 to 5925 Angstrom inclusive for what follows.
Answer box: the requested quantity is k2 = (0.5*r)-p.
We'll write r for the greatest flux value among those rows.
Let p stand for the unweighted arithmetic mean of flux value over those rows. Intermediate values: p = 62.8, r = 63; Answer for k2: -31.3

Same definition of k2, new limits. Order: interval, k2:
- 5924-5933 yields -31.5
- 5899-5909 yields -28.7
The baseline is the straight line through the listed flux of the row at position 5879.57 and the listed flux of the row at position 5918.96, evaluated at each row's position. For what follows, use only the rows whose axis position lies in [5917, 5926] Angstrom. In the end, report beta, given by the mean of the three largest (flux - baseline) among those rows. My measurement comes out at 0.7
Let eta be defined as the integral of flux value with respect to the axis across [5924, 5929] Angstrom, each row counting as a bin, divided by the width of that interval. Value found 63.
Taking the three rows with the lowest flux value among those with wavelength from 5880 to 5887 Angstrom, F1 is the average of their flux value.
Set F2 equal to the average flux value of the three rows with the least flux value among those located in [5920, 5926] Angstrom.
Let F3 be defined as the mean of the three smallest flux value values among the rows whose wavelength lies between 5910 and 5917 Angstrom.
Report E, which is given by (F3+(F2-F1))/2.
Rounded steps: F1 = 59.9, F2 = 62.9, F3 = 62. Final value 32.7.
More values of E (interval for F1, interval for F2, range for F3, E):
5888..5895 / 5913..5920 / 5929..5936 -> 38.7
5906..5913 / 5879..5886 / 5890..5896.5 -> 24.7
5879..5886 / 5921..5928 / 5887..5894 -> 25.5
